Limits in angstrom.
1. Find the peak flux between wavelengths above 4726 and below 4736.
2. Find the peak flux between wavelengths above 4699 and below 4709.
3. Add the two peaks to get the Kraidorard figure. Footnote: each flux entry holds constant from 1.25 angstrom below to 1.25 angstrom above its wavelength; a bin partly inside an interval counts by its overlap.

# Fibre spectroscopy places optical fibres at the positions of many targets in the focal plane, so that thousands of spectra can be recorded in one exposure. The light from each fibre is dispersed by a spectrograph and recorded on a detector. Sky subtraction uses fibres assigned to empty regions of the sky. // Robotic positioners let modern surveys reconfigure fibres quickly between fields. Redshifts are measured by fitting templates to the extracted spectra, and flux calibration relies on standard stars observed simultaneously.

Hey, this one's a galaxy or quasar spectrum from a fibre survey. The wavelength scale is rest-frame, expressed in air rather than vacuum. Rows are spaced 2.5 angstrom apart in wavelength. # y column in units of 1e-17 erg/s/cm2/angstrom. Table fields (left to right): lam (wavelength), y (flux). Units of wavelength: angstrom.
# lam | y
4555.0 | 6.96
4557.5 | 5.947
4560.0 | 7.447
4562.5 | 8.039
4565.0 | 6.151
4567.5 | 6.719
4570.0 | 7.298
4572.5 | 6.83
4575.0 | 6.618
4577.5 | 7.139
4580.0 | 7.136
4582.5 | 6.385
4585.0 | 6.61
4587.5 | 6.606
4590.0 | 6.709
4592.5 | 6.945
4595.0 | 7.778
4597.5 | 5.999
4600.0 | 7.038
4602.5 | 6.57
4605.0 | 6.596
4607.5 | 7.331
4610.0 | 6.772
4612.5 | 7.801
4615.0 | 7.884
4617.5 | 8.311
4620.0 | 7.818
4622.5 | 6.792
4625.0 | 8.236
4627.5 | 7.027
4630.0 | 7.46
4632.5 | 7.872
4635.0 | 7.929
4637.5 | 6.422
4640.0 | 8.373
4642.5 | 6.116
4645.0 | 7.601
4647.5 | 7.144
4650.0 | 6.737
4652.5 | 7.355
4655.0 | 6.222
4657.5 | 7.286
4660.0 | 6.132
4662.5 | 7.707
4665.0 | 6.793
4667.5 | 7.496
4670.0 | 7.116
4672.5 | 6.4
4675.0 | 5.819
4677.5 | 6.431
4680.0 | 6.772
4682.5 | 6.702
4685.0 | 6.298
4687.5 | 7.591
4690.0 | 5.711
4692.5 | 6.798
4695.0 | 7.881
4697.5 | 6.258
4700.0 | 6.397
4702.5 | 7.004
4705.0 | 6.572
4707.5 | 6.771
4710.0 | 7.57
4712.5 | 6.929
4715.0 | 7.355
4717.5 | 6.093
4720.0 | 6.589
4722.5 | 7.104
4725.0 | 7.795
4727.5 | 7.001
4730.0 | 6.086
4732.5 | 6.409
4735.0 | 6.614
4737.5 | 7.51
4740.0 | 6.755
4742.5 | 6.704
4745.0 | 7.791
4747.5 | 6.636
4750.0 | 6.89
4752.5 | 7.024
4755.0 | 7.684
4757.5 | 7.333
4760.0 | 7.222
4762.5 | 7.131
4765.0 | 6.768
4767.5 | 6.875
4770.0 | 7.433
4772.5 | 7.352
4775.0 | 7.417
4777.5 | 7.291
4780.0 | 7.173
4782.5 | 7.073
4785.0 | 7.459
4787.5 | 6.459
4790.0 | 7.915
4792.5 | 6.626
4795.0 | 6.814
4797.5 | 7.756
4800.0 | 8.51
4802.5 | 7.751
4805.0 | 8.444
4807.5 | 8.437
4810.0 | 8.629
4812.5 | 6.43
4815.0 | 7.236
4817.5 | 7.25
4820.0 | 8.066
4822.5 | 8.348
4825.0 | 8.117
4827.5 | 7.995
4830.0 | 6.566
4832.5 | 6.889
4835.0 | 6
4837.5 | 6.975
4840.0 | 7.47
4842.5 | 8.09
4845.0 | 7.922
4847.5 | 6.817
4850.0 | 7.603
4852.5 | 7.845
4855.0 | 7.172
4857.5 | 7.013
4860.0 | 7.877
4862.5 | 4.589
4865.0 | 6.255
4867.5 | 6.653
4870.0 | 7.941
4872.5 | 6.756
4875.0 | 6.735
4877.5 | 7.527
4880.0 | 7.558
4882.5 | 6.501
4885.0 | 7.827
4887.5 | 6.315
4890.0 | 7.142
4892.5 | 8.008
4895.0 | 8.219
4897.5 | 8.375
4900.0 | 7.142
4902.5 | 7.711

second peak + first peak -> 14.0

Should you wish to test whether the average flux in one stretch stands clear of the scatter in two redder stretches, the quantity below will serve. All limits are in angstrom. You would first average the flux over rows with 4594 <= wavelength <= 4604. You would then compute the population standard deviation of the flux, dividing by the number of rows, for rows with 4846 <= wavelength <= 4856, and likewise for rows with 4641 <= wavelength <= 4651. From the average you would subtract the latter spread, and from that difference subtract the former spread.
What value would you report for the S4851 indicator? 5.9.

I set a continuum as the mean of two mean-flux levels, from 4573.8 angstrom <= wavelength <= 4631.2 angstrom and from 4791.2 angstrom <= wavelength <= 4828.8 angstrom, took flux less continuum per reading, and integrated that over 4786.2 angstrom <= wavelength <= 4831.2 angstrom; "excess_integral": 9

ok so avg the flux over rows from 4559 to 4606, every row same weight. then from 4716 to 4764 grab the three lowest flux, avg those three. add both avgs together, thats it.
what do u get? 13.1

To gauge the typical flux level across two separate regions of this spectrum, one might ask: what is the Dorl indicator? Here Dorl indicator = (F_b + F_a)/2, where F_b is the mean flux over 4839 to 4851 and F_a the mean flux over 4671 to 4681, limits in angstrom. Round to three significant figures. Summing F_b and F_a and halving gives 6.97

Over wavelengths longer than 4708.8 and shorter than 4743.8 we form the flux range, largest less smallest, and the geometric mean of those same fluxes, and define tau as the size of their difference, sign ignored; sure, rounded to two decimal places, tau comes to 5.17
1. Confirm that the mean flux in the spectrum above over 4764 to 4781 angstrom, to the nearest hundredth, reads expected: 7.19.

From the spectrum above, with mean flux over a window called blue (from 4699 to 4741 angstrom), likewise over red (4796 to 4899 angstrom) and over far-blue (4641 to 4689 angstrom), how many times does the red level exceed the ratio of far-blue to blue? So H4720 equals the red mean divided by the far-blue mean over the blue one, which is 7.4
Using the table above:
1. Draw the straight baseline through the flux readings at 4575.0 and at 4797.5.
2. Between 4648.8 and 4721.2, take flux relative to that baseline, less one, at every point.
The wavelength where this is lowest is 4690.0 angstrom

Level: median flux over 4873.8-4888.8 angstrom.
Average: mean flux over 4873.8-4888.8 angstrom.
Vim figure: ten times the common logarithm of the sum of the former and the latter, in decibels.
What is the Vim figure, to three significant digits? 11.5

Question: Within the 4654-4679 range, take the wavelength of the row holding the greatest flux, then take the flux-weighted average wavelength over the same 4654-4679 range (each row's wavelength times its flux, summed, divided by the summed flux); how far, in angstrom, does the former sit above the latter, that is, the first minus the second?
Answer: -3.6 angstrom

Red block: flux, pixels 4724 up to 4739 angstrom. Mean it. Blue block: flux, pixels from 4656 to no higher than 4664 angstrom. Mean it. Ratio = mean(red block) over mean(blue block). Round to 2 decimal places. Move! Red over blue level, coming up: 0.98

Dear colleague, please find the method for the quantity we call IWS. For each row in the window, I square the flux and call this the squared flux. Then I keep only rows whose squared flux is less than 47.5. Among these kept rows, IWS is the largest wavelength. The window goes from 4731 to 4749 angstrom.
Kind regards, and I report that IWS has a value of 4747.5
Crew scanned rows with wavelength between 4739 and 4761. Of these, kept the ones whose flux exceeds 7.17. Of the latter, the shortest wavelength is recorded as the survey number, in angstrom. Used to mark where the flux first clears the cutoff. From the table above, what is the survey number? 4745.0 angstrom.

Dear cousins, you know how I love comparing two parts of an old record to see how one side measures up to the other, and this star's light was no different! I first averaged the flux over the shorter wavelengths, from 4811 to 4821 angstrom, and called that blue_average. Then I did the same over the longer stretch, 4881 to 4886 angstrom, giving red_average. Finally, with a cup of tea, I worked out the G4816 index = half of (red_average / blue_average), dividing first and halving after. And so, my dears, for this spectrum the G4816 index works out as 0.49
